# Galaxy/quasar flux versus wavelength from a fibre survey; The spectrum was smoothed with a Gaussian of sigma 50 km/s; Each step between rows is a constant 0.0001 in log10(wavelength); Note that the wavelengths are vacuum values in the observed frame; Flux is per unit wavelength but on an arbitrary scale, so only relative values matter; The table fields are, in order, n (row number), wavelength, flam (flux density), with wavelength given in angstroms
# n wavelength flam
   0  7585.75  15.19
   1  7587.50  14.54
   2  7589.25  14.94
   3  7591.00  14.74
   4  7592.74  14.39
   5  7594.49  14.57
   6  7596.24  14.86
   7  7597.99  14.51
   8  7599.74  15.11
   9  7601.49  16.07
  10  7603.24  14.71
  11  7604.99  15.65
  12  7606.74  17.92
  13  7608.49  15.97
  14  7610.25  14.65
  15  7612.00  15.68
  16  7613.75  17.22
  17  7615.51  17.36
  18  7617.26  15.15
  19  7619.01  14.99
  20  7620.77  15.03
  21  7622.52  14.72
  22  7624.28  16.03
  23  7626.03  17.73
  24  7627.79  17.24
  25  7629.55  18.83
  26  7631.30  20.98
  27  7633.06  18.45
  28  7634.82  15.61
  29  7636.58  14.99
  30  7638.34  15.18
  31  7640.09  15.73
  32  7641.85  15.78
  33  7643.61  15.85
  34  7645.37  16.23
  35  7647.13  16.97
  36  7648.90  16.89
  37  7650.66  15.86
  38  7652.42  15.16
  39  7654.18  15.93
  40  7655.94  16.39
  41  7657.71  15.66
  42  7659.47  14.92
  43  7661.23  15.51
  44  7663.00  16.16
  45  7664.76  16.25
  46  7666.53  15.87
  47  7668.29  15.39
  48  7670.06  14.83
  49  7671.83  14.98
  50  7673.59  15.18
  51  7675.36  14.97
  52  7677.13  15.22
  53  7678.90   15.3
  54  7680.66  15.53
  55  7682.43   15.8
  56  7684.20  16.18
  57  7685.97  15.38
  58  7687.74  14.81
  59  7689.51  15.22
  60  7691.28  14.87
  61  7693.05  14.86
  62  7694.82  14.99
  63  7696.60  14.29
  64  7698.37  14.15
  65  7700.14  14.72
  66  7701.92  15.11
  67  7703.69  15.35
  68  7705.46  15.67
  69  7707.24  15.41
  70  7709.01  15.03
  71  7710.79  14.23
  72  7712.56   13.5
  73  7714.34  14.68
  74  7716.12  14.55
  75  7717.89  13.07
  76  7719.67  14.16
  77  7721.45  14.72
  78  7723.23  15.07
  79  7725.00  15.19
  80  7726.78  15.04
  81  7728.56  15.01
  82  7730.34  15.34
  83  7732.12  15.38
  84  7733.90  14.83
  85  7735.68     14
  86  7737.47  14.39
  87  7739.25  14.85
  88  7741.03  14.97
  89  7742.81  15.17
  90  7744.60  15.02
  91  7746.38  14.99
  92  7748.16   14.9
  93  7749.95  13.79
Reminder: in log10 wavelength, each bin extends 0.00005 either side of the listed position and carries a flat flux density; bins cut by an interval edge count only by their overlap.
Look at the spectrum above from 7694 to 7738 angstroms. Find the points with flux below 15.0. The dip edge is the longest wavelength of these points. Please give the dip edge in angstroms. 7737.47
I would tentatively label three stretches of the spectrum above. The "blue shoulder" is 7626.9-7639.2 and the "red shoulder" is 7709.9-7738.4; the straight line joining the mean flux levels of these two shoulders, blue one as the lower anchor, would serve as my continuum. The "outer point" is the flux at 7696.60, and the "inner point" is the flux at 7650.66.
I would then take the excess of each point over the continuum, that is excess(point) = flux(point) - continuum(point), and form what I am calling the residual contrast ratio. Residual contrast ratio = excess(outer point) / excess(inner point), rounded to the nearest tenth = 1.2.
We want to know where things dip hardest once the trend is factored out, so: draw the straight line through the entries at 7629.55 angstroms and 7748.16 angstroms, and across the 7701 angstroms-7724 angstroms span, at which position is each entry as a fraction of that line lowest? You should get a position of 7717.89 angstroms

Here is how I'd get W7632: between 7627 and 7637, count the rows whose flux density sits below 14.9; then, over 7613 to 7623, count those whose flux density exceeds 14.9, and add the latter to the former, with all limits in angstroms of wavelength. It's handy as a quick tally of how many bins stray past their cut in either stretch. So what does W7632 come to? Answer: 5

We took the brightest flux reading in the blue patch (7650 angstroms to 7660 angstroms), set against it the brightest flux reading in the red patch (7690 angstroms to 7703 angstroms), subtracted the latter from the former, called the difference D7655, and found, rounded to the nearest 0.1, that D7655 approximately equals 1.3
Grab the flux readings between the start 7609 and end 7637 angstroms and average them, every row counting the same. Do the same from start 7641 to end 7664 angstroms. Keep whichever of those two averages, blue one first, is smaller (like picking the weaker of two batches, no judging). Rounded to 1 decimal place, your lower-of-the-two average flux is 15.9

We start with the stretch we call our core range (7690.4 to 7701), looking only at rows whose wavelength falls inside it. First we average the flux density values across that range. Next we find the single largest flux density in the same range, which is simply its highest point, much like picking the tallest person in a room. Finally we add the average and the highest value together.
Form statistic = 29.6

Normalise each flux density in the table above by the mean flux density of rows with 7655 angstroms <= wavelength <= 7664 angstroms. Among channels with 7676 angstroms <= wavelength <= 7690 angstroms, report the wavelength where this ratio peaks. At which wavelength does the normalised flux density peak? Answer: 7684.20 angstroms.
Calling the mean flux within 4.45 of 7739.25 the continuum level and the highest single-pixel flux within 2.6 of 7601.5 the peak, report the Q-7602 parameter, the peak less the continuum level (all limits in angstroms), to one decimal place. 1.4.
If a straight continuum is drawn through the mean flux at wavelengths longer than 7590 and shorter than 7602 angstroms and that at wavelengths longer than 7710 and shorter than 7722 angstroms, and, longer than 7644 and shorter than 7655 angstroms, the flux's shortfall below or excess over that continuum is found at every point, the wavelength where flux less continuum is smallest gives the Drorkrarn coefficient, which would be 7652.42 angstroms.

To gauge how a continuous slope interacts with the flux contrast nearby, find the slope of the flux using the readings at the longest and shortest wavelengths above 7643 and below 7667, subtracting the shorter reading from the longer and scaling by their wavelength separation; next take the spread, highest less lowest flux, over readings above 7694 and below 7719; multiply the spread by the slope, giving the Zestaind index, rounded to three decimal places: 0.002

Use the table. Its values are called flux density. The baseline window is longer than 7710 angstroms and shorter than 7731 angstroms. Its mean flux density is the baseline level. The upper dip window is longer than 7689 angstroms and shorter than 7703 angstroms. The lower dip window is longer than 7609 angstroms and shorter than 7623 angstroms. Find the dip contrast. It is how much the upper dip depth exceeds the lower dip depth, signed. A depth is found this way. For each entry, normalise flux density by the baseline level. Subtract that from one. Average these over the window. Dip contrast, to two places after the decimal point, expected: 0.06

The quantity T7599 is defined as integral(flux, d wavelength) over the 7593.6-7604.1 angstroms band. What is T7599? 157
